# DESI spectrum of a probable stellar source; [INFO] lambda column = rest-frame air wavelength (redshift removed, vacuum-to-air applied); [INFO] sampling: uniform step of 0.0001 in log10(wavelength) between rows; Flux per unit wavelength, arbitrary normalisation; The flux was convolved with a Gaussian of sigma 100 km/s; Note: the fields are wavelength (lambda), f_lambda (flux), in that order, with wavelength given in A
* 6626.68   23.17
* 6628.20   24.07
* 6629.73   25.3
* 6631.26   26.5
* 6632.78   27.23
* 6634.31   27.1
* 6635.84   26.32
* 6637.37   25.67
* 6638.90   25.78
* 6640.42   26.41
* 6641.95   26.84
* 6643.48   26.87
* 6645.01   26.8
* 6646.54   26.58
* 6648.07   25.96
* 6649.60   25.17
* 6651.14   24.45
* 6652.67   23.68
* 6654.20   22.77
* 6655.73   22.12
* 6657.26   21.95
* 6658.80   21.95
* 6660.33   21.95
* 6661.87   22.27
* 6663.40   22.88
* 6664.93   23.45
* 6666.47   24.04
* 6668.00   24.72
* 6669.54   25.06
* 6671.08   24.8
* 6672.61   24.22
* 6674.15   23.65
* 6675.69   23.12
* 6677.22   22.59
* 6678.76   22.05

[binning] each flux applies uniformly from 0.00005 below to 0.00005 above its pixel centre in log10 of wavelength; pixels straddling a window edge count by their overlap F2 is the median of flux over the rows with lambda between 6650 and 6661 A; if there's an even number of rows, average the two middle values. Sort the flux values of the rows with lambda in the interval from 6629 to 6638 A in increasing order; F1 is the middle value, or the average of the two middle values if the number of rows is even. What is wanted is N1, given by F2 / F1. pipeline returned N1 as 0.84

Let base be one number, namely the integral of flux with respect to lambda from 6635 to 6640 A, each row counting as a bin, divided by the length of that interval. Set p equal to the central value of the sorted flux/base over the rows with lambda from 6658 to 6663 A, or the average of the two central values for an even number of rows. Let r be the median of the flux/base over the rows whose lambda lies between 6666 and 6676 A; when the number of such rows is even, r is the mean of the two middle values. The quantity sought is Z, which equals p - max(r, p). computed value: -0.09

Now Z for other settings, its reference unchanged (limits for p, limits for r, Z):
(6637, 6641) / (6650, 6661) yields 0.00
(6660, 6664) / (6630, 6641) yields -0.16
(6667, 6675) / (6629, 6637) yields -0.07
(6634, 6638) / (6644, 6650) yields 0.00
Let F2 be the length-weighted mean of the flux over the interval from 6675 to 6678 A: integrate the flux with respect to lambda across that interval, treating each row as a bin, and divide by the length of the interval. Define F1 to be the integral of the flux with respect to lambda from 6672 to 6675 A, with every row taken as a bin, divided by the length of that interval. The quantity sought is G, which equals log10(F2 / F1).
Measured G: -0.018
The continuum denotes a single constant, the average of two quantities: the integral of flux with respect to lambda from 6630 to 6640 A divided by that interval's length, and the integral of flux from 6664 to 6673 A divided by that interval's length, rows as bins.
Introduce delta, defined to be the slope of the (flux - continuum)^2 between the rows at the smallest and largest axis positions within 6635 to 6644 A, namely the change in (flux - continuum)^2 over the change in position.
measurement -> 0.2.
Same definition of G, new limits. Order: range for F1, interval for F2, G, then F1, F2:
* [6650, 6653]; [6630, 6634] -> 0.043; 24.20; 26.7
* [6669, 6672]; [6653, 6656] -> -0.040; 24.90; 22.7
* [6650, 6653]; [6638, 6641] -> 0.033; 24.20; 26.1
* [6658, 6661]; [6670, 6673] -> 0.050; 21.92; 24.6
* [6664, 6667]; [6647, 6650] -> 0.036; 23.67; 25.7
